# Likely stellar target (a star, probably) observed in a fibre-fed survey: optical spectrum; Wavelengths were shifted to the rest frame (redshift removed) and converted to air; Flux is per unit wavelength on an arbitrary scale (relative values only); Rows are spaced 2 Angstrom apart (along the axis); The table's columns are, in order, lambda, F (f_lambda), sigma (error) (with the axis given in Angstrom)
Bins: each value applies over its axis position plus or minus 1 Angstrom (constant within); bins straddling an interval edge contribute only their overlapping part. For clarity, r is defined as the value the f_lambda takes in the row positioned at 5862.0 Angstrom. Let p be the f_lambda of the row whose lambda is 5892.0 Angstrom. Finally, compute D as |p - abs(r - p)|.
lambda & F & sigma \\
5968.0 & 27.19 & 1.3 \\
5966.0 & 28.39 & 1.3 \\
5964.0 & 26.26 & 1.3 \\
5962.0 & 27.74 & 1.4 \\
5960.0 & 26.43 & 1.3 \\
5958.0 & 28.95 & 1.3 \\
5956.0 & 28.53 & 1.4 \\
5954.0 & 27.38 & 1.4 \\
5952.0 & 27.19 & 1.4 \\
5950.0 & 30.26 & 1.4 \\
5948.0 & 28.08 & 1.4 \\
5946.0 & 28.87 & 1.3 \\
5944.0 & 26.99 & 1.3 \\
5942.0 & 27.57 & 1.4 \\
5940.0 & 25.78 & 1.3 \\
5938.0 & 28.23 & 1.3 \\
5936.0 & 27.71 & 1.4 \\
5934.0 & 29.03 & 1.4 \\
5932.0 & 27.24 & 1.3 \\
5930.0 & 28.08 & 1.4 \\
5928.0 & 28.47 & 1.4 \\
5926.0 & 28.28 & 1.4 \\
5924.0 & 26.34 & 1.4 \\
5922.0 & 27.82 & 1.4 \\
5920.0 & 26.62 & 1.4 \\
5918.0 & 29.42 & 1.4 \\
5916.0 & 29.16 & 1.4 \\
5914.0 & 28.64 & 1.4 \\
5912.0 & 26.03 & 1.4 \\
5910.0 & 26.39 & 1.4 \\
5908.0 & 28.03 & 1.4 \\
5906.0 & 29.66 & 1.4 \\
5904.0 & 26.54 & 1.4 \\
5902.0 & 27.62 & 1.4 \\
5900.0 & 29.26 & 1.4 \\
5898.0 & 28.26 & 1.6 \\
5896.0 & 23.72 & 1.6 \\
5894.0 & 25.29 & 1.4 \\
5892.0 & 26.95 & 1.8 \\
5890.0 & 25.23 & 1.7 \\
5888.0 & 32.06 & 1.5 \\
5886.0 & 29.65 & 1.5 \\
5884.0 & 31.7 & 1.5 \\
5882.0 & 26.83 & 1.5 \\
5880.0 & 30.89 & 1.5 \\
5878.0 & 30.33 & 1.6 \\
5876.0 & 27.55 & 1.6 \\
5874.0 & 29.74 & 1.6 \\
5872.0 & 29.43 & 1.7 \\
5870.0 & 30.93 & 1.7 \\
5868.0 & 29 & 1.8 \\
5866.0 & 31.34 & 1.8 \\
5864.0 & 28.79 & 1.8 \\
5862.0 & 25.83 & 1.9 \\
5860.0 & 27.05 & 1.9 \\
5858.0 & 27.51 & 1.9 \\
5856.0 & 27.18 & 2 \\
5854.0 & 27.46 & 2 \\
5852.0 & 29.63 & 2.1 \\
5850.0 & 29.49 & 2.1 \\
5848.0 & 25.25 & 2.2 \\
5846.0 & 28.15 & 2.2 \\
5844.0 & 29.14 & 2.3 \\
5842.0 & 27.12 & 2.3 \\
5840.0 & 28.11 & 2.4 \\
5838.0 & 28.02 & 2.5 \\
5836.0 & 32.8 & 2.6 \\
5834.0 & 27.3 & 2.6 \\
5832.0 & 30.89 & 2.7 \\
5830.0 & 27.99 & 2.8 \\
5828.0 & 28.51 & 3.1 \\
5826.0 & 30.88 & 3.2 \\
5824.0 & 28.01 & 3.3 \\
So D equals 25.8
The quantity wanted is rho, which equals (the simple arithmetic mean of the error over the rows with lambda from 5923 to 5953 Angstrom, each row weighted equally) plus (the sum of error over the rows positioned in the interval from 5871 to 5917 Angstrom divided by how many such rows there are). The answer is 2.9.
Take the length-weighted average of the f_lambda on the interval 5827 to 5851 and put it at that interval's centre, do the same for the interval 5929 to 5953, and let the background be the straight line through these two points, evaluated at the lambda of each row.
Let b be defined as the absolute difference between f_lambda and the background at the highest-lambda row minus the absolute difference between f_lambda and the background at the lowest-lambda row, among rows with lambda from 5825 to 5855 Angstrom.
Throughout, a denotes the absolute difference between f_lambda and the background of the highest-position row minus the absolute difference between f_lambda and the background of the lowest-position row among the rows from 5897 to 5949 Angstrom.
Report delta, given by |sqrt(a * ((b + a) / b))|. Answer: 0.348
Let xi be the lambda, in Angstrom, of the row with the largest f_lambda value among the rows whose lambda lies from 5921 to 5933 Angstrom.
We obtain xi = 5928.0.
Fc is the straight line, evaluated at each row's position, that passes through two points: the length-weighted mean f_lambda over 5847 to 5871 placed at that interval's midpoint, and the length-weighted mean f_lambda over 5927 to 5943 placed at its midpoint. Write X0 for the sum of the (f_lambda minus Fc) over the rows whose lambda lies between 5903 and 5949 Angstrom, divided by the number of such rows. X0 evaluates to 0.0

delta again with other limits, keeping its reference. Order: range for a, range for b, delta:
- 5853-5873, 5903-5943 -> 0.249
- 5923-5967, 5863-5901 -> 0.739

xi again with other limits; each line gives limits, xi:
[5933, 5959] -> 5950.0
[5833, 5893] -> 5836.0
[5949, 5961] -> 5950.0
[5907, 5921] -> 5918.0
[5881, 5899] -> 5888.0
